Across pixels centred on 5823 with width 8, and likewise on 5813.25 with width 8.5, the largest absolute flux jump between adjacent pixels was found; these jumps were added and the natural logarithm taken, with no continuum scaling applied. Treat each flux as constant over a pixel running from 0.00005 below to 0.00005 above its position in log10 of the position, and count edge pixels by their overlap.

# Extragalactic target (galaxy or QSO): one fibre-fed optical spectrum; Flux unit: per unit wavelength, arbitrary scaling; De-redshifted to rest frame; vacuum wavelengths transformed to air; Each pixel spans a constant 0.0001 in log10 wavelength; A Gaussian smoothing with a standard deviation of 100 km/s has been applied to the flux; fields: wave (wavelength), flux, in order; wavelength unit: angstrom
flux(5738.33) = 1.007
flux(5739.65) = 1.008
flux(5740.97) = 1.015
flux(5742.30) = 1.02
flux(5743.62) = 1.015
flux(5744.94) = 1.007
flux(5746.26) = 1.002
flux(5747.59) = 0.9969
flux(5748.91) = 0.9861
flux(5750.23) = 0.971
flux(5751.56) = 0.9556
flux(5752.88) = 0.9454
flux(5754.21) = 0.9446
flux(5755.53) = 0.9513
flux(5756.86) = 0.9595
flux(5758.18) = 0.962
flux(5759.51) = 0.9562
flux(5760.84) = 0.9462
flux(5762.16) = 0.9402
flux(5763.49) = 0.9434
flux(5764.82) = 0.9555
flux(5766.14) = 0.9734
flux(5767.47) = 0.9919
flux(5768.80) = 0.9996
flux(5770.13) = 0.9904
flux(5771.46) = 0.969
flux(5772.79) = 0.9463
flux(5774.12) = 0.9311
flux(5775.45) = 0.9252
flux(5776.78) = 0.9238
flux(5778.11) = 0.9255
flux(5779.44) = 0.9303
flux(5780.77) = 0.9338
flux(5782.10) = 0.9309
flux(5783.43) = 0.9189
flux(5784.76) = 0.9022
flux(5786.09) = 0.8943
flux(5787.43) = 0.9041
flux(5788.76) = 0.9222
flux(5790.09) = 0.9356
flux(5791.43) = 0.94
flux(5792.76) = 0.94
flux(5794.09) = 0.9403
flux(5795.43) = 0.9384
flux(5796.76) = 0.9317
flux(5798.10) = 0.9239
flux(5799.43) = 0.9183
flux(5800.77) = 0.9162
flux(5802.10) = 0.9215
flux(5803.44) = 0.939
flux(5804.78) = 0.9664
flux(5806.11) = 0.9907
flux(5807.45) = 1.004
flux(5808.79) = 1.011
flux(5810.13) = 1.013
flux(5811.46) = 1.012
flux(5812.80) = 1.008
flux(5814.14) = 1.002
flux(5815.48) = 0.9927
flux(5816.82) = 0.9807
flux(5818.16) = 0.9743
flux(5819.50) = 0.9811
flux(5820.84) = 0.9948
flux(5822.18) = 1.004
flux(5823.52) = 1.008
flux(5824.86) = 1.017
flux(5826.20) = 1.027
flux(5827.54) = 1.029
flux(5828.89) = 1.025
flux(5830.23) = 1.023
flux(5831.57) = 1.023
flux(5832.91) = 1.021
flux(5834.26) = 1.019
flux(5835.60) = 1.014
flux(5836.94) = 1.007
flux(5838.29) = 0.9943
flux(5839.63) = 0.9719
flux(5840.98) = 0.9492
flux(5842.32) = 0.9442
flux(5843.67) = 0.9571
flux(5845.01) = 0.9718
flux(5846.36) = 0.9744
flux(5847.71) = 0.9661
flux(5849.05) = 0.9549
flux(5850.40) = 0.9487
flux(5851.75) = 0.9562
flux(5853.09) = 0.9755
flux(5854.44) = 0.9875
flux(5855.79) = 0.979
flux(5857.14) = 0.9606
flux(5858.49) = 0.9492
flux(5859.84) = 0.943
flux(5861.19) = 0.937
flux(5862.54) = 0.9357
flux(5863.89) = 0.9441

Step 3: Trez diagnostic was -3.66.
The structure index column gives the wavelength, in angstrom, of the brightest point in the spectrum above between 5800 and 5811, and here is 5810.13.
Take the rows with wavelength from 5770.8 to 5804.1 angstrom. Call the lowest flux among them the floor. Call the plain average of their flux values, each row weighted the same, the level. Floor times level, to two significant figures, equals 0.83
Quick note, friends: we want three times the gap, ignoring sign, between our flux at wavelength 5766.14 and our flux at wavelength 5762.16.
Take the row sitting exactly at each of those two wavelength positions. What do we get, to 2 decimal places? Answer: 0.10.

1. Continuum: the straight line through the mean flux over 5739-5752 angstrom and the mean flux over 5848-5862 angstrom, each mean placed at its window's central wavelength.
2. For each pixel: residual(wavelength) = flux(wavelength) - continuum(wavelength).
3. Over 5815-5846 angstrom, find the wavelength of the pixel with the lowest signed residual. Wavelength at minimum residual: 5842.32 angstrom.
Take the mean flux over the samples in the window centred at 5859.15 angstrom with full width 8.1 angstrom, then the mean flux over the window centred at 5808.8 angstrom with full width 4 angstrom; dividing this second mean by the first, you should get 1.06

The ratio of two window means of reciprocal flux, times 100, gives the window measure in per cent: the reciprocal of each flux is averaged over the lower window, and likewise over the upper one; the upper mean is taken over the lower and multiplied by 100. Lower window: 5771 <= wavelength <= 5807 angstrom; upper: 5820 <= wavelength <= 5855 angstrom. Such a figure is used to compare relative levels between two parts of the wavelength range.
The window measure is 94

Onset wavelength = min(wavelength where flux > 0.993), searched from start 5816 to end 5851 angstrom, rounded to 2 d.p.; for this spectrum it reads 5820.84 angstrom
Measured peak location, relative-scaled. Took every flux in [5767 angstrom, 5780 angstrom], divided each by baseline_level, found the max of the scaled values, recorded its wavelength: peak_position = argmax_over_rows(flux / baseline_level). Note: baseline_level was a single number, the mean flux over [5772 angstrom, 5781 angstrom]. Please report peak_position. 5768.80 angstrom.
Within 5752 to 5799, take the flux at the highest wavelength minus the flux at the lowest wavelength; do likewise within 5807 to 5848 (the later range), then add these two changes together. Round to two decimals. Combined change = -0.06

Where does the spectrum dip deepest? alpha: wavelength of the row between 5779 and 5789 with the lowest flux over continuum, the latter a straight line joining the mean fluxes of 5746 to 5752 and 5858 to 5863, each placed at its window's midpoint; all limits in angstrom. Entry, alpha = 5786.09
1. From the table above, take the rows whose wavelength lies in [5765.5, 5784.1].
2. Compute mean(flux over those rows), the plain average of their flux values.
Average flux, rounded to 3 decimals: 0.949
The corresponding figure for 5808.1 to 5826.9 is 1.002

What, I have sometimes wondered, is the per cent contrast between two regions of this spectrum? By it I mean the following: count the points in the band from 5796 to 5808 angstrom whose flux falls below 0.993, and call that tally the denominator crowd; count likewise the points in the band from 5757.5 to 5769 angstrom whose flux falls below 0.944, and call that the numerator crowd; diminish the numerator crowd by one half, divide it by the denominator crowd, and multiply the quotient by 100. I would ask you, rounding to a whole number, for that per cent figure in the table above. 19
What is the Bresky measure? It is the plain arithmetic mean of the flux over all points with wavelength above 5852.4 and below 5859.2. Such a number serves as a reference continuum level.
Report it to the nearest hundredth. 0.97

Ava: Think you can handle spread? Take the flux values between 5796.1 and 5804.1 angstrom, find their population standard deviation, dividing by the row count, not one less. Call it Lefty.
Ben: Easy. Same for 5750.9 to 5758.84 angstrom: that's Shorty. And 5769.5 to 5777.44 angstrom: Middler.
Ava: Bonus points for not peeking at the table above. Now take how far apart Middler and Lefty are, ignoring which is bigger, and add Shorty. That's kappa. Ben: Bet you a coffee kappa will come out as 0.0233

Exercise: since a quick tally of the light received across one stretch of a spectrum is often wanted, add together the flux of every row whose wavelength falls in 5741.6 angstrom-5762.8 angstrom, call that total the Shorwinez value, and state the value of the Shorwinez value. 15.6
